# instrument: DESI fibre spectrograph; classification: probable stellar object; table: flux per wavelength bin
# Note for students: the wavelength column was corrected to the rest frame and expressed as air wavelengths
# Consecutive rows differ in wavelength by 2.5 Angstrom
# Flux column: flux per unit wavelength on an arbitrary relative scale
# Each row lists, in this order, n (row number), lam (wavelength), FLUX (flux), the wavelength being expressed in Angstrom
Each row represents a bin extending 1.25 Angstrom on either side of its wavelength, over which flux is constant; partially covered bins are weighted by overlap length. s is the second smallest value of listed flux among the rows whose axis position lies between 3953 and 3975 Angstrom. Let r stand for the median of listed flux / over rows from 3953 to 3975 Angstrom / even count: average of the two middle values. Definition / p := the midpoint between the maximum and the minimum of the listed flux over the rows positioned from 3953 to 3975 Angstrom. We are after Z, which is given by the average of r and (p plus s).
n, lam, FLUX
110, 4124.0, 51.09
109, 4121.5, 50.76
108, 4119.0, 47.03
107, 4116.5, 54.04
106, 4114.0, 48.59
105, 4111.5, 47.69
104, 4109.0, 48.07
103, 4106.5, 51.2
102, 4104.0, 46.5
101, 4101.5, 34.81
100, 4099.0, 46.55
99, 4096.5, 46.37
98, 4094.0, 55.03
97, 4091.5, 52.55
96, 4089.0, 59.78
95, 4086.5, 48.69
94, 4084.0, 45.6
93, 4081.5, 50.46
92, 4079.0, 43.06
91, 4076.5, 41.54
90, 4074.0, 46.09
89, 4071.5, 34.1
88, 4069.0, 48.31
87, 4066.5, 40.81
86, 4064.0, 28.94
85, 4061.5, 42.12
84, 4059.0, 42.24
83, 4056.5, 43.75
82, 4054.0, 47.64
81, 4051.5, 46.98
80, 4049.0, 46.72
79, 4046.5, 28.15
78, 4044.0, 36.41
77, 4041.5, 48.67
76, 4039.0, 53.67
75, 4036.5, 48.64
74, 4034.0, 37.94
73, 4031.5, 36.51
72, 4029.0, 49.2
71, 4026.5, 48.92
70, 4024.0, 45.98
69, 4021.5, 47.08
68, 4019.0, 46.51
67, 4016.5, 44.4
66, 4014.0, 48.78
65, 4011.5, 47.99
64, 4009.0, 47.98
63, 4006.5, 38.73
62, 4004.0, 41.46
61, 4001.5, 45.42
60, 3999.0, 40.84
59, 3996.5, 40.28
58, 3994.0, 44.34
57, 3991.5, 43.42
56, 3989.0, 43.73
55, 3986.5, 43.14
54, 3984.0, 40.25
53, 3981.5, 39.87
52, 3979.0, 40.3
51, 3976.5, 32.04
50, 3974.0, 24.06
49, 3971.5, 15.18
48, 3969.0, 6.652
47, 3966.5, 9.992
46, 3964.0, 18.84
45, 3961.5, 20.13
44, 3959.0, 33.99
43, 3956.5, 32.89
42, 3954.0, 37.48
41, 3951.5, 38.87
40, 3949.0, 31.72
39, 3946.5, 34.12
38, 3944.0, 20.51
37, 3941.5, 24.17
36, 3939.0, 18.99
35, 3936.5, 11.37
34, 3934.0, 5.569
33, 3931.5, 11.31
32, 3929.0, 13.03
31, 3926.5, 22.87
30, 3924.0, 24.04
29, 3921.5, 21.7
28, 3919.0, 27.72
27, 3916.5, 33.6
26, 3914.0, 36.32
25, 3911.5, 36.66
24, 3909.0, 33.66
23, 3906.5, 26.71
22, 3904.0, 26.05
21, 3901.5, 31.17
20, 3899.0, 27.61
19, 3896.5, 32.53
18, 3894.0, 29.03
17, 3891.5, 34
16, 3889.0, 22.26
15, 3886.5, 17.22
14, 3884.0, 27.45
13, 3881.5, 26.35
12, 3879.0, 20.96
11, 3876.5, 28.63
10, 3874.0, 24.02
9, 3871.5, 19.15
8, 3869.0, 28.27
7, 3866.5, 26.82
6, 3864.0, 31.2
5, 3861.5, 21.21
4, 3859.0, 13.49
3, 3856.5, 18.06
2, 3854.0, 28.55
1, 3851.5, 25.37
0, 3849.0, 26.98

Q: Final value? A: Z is 26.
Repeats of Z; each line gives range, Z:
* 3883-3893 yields 36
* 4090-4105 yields 69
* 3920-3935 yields 22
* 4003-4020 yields 66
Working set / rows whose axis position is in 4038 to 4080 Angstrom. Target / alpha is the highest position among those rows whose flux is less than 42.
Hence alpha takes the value 4076.5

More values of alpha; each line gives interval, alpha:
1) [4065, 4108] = 4101.5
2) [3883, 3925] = 3924.0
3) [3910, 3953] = 3951.5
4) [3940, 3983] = 3981.5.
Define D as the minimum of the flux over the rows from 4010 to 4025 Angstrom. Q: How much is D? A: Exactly 44.4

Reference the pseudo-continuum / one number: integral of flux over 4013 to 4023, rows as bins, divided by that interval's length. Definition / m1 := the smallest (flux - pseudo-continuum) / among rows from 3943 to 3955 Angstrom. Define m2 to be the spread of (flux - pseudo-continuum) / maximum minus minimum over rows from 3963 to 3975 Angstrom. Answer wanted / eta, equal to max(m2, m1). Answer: 17.4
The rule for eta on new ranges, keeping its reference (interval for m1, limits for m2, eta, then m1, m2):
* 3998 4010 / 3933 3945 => 18.6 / -8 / 18.6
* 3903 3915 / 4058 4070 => 19.4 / -21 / 19.4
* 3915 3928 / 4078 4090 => 16.7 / -25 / 16.7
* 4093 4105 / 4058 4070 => 19.4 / -12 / 19.4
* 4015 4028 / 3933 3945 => 18.6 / -2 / 18.6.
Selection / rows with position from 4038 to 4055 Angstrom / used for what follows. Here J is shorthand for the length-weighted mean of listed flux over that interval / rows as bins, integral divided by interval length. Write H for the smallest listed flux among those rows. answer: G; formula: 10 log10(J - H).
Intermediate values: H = 28.15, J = 44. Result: 12.0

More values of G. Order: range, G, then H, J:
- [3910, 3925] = 9.3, 21.7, 30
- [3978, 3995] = 3.6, 39.87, 42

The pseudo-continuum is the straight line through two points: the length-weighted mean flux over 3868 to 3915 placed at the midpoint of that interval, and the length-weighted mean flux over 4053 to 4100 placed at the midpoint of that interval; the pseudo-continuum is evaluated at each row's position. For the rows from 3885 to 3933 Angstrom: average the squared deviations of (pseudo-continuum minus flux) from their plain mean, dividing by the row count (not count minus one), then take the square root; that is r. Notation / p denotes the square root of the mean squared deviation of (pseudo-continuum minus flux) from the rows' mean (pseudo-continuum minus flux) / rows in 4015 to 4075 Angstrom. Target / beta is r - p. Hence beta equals 0.6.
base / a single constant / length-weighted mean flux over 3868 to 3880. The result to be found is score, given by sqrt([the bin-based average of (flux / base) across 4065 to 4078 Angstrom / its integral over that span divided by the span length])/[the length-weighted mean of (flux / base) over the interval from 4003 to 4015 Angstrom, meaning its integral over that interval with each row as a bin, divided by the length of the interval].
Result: 0.71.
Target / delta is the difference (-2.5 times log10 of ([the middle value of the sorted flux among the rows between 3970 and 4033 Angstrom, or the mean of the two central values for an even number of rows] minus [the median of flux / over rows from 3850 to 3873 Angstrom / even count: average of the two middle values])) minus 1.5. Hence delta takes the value -4.6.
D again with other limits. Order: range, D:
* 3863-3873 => 19.15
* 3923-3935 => 5.569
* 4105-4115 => 47.69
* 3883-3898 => 17.22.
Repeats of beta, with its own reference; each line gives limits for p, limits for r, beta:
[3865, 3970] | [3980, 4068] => -3.3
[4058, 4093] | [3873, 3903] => -2.3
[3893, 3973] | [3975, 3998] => -7.3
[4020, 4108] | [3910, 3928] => -0.4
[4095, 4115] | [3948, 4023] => 5.8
